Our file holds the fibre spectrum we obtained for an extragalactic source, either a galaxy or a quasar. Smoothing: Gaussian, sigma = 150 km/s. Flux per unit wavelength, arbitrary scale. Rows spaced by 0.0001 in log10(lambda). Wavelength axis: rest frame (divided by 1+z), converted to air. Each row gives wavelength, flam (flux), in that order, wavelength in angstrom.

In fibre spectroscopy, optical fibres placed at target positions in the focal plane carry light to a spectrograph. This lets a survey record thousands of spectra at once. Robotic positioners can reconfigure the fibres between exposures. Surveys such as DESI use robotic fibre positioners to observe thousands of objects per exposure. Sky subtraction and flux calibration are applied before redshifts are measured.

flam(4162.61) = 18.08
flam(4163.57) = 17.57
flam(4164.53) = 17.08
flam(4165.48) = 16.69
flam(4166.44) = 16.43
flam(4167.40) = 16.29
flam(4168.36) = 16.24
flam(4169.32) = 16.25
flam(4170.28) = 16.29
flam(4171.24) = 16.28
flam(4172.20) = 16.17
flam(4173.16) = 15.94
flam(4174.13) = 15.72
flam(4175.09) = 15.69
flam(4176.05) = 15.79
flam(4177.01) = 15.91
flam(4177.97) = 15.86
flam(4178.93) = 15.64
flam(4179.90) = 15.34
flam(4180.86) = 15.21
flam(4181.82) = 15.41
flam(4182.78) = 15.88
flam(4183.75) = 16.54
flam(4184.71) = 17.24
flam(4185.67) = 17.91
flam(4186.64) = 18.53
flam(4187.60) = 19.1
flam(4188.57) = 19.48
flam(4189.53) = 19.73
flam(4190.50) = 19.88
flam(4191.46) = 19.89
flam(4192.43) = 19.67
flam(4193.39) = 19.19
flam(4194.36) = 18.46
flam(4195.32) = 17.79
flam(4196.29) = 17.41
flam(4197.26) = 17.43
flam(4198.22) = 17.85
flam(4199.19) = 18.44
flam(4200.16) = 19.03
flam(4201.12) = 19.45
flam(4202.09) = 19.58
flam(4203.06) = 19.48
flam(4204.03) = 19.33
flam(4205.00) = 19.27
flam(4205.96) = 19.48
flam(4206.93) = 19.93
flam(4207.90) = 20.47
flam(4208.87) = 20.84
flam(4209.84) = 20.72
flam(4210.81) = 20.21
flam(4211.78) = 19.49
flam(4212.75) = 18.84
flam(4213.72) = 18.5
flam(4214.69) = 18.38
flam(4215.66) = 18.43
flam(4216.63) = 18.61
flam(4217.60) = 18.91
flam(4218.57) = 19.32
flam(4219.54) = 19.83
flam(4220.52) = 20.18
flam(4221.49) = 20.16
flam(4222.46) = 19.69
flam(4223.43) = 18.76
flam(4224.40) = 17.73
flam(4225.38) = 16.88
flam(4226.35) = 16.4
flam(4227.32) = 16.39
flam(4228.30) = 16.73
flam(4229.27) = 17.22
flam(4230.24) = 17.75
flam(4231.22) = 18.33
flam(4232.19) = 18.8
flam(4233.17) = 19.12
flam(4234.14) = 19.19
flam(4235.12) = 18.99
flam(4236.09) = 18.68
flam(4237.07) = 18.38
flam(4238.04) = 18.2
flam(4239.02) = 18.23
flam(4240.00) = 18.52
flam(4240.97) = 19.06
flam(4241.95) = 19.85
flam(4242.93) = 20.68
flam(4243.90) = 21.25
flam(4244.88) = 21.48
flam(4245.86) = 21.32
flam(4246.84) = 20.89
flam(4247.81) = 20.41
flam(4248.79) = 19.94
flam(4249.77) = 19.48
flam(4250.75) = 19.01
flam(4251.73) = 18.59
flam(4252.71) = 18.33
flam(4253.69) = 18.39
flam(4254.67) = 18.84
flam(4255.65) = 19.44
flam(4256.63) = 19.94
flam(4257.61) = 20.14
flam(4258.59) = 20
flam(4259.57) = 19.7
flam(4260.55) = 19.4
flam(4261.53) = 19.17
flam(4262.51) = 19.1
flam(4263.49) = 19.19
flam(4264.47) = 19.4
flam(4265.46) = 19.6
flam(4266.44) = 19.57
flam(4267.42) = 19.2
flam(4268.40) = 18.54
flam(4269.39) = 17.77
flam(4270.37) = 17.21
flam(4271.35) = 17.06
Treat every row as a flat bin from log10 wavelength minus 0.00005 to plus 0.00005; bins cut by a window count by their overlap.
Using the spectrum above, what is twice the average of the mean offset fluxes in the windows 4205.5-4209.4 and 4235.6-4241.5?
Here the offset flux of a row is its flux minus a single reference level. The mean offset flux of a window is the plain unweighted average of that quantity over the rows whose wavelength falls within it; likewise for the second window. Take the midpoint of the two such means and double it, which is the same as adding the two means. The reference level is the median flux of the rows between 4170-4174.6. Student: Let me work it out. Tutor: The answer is 6.4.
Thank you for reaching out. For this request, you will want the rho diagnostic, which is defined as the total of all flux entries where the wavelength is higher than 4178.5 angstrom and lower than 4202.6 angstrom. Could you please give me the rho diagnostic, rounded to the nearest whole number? 450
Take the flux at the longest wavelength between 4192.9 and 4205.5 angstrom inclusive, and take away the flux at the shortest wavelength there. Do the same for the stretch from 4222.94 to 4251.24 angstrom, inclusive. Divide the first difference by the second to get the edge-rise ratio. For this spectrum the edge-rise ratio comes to 0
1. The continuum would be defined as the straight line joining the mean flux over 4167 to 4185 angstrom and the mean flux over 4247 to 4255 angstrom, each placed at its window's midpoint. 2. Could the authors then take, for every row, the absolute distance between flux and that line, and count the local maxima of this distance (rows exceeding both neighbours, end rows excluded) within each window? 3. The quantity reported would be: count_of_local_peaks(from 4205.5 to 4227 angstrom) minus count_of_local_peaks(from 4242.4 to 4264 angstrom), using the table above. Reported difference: -2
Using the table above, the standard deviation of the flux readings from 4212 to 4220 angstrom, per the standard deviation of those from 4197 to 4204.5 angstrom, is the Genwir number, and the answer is 0.61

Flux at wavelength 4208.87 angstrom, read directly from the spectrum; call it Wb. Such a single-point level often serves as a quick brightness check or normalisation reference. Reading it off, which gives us 20.84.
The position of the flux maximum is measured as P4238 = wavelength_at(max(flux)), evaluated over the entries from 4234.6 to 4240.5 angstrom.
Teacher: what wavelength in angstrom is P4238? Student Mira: 4235.12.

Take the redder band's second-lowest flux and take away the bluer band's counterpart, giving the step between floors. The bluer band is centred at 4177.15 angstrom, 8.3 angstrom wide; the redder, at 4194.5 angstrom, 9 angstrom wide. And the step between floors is 2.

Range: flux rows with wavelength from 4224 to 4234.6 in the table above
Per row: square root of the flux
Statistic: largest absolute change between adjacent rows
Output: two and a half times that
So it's 0.26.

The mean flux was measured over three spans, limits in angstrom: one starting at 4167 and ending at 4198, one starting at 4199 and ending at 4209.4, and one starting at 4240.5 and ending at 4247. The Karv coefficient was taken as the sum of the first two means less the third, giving 16.1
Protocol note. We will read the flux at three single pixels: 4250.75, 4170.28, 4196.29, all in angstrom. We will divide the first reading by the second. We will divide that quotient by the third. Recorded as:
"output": 0.067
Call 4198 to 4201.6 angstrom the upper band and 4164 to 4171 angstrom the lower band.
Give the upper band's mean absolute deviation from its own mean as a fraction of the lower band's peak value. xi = 0.032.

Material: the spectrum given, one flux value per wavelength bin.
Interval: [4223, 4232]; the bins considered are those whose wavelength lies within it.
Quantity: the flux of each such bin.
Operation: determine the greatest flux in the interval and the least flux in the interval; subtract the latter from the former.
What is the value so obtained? 2.4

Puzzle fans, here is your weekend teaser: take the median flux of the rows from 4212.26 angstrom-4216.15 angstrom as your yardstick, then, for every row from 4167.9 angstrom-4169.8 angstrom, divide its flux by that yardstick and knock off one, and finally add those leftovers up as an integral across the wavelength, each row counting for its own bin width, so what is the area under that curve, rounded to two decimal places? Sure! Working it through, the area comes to -0.23 angstrom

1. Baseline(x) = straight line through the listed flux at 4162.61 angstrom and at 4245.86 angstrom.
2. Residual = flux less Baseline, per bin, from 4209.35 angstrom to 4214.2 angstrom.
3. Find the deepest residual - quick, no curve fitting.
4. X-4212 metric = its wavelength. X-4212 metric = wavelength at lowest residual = 4213.72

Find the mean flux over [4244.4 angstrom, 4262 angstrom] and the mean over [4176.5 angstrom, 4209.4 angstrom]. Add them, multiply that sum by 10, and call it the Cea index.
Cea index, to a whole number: 379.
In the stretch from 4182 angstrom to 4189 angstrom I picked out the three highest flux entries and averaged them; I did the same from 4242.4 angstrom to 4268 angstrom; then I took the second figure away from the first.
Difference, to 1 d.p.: -2.3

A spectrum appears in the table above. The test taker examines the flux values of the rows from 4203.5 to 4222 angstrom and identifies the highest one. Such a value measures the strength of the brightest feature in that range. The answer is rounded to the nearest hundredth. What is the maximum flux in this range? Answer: 20.84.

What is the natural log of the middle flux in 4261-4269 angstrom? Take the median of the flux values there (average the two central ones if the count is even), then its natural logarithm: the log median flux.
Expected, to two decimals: 2.95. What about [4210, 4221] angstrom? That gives 2.94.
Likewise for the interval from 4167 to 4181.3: 2.77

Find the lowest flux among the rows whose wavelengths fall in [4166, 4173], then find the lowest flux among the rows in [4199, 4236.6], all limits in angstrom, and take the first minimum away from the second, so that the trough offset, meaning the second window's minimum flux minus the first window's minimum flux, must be 0.2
